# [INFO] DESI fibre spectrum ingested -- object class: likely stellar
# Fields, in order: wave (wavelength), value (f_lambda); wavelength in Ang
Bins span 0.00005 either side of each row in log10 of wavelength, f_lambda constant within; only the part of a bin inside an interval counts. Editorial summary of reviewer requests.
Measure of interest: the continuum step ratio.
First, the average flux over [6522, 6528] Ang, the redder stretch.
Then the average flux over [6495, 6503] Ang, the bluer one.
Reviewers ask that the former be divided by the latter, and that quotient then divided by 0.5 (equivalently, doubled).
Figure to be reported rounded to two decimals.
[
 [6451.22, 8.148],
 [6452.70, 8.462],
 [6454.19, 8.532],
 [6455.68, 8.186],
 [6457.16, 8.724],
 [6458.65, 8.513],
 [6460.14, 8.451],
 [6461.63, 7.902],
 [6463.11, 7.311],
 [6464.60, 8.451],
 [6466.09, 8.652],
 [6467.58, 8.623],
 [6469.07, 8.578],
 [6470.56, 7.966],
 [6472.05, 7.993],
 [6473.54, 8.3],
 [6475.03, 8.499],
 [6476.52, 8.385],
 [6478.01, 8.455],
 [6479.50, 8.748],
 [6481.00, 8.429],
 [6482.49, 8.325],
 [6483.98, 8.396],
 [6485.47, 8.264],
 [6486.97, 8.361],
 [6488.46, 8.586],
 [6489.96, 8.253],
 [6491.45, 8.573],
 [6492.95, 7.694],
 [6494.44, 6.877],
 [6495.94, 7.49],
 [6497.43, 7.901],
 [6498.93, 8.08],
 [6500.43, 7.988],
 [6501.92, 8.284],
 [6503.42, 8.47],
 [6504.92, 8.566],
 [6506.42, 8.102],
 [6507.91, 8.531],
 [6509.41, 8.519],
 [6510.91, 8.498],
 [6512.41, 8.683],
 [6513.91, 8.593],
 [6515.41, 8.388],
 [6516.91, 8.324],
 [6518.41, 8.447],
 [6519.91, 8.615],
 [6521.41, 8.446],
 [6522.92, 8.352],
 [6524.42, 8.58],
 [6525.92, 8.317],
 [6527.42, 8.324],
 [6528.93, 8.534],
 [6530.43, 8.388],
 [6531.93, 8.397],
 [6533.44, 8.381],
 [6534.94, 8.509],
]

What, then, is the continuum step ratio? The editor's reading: 2.11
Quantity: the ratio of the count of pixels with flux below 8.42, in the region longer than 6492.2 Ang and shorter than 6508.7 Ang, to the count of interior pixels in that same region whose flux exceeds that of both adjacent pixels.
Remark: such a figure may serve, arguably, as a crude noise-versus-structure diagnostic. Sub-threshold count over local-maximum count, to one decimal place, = 4.0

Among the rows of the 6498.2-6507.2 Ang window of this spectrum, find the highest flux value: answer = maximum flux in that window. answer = 8.566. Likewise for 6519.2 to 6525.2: 8.615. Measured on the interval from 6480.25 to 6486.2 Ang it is 8.429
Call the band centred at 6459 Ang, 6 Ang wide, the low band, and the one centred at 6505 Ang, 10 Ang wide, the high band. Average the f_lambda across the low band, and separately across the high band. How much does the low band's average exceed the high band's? 0.05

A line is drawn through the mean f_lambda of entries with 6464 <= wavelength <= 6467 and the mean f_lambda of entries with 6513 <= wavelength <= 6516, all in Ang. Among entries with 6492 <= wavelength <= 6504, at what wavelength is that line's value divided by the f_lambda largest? 6494.44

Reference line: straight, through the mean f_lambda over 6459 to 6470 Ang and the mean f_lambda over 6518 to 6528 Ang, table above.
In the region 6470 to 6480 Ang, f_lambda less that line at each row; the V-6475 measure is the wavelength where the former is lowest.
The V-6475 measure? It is 6470.56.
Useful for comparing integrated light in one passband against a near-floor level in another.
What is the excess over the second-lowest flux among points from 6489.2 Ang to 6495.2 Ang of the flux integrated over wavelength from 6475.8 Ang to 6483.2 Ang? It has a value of 55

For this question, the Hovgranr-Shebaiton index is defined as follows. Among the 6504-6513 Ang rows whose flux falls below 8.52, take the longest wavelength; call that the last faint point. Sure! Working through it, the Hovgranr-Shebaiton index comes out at 6510.91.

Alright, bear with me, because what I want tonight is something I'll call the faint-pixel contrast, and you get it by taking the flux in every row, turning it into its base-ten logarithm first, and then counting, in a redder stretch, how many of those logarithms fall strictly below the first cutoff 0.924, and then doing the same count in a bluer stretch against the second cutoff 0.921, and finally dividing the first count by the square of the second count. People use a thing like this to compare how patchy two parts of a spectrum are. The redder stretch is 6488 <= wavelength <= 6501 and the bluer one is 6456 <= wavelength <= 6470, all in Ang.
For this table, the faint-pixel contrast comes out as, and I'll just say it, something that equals 1.75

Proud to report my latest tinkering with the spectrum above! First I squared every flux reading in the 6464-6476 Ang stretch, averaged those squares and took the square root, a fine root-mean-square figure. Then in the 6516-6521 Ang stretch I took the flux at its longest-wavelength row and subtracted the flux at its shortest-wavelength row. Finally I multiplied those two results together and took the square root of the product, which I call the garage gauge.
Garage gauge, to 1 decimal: 1.6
